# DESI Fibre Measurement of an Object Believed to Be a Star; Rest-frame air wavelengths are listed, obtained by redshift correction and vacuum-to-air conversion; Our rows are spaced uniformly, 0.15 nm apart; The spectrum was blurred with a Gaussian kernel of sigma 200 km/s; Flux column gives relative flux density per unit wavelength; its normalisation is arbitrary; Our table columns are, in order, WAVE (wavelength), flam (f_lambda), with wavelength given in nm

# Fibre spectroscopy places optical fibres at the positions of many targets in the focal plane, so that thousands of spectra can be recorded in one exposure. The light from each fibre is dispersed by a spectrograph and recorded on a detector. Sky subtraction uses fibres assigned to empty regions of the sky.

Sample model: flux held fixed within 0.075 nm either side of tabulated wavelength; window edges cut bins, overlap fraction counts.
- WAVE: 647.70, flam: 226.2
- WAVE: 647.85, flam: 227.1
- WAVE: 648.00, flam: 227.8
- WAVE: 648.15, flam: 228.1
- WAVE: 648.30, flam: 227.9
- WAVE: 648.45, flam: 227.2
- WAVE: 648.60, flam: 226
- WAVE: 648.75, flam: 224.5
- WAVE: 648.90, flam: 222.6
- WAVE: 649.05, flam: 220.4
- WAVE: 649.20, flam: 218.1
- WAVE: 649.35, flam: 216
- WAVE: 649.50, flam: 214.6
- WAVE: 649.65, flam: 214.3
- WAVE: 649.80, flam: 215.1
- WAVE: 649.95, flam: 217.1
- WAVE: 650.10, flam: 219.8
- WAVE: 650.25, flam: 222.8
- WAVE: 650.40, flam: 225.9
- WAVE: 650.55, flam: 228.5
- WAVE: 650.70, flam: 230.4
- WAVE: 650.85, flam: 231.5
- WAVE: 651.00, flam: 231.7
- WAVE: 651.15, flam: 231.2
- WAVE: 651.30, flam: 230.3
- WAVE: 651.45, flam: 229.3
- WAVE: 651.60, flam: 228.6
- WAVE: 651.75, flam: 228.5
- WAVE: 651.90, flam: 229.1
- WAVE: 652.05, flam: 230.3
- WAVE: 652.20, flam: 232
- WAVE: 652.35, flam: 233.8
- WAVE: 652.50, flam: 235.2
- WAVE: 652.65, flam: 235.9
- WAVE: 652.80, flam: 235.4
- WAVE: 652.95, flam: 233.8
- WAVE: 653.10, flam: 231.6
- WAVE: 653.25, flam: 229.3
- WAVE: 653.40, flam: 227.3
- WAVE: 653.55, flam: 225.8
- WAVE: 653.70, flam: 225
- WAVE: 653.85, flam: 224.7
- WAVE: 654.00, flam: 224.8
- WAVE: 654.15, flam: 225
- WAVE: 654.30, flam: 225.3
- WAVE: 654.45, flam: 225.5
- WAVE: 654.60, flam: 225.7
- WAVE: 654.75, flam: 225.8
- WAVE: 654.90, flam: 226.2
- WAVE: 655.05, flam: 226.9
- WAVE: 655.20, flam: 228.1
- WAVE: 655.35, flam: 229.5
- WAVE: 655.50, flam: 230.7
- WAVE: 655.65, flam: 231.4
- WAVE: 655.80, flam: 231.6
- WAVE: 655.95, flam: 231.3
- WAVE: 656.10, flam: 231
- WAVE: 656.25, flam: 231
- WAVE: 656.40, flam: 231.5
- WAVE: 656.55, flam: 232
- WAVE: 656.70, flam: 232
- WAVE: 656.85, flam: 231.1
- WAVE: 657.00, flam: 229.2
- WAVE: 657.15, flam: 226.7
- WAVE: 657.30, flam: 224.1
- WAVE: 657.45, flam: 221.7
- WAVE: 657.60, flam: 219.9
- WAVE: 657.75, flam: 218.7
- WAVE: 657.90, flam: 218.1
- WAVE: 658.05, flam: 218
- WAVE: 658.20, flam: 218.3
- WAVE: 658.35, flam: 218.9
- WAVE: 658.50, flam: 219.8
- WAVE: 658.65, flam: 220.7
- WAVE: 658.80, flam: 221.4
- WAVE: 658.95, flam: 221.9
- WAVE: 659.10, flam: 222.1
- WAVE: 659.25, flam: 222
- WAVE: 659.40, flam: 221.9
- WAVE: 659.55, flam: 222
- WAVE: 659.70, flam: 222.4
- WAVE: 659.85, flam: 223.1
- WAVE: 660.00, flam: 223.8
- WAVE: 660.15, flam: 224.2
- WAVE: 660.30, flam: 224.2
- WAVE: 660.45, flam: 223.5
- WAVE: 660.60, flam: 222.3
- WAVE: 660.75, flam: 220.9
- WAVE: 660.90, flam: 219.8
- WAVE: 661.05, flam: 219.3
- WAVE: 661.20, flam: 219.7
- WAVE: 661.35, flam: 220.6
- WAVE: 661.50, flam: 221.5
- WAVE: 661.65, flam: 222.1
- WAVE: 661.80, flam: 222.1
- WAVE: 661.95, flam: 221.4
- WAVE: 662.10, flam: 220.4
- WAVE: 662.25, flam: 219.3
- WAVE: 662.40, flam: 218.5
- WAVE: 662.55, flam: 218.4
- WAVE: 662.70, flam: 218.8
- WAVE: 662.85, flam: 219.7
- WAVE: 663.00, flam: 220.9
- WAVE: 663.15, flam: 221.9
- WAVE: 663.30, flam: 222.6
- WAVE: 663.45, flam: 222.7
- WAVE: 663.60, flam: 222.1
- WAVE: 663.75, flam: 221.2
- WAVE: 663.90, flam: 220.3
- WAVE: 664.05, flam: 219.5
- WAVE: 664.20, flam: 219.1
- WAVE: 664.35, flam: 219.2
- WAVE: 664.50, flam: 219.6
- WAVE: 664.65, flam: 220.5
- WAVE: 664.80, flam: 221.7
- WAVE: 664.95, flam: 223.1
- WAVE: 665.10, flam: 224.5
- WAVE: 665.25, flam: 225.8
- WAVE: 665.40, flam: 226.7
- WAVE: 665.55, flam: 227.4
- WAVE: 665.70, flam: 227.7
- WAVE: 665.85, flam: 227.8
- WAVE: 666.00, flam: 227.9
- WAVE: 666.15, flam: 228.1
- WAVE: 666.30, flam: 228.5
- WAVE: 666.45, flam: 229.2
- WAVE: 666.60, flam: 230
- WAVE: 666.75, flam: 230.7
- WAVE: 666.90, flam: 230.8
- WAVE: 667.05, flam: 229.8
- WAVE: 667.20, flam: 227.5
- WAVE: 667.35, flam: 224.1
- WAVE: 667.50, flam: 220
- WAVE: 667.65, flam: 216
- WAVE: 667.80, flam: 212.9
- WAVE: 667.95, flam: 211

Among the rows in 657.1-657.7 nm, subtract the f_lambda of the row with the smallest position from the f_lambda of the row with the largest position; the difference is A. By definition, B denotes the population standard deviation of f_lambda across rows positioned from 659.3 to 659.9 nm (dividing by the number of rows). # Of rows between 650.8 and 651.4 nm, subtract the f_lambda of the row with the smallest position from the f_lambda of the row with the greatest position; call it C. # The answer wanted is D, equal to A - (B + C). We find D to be -6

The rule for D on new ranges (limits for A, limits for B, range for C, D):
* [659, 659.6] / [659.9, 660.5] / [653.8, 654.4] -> -1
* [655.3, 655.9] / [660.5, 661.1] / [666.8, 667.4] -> 8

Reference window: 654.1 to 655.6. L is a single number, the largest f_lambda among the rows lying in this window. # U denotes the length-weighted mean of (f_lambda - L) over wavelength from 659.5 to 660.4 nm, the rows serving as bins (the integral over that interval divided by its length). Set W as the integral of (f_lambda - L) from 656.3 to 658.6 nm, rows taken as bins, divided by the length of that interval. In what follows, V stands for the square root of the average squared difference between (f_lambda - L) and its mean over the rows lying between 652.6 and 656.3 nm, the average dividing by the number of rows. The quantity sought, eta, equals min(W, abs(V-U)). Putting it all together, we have -7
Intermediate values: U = -7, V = 3.4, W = -6.7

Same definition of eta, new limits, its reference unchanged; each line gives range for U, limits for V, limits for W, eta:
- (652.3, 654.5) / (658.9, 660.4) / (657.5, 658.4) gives -12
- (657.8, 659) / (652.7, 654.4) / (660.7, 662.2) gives -10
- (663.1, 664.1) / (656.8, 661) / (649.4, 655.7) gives -3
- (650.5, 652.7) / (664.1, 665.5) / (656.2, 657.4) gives -1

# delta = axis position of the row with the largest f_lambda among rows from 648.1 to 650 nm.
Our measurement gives 648.15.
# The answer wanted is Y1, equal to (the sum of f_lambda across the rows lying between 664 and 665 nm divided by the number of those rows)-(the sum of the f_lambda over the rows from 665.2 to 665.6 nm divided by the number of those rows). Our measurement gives -6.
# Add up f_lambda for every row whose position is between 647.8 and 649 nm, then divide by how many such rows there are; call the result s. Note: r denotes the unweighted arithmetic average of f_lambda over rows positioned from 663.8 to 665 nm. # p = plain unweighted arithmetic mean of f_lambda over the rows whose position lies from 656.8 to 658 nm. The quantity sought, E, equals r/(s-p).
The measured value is 81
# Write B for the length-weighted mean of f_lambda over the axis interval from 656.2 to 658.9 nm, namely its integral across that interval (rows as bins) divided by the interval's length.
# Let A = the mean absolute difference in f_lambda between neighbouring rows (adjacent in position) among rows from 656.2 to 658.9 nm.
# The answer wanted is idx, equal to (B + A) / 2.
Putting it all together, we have 113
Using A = 1.08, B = 224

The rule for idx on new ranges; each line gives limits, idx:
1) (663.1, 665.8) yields 112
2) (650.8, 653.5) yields 116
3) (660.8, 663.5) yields 111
